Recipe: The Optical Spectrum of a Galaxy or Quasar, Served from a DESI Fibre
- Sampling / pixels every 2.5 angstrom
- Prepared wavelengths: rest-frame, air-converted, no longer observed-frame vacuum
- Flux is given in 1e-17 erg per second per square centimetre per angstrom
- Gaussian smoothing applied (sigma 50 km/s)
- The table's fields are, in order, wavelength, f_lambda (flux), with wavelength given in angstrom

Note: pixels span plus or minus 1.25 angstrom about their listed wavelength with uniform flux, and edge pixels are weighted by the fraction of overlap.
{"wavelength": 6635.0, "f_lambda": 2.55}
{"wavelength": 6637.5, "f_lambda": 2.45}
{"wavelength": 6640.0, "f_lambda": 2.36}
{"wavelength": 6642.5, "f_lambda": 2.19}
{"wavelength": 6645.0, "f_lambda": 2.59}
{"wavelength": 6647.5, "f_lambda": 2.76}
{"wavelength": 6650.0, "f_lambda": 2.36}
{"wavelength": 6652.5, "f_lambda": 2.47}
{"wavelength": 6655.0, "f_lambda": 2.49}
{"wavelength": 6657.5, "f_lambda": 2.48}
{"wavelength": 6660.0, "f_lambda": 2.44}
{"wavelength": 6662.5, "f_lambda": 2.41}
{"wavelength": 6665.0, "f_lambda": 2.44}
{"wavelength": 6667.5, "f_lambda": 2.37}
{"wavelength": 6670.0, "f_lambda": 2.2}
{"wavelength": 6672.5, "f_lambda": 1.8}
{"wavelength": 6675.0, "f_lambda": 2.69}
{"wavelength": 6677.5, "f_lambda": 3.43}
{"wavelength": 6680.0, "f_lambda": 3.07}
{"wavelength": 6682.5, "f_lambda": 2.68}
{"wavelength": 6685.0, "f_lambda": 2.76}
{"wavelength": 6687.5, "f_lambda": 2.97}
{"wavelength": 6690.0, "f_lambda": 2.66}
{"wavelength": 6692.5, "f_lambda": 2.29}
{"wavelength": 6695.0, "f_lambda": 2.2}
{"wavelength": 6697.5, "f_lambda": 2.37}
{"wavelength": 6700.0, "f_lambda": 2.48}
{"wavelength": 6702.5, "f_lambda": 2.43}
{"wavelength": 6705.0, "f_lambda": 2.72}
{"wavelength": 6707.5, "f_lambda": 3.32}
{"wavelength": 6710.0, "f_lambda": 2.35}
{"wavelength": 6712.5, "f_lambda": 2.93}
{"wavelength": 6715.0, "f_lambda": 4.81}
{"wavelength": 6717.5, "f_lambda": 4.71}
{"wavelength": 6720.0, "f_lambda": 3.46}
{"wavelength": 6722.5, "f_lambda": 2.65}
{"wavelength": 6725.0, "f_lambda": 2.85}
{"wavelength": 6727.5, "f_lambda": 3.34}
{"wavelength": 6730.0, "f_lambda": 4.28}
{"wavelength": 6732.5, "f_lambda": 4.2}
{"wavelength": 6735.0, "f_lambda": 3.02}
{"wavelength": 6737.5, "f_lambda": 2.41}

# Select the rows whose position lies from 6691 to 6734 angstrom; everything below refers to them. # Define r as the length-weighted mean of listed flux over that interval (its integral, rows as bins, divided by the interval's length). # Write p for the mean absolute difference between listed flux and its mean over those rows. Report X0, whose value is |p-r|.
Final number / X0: 2.42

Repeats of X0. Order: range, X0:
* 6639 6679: 2.27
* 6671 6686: 2.38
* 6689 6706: 2.30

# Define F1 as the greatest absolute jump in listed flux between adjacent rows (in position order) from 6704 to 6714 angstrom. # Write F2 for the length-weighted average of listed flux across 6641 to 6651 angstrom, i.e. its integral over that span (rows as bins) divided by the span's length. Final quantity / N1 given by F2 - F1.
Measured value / 1.5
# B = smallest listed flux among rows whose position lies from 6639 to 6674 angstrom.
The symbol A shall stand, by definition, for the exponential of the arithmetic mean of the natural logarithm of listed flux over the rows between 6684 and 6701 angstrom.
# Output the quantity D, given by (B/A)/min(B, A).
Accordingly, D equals 0.397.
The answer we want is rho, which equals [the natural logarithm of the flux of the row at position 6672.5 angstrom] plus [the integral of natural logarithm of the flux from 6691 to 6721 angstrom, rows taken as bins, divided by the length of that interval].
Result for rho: 1.650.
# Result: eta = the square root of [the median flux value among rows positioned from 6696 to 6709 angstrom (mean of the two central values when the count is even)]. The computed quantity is 1.57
